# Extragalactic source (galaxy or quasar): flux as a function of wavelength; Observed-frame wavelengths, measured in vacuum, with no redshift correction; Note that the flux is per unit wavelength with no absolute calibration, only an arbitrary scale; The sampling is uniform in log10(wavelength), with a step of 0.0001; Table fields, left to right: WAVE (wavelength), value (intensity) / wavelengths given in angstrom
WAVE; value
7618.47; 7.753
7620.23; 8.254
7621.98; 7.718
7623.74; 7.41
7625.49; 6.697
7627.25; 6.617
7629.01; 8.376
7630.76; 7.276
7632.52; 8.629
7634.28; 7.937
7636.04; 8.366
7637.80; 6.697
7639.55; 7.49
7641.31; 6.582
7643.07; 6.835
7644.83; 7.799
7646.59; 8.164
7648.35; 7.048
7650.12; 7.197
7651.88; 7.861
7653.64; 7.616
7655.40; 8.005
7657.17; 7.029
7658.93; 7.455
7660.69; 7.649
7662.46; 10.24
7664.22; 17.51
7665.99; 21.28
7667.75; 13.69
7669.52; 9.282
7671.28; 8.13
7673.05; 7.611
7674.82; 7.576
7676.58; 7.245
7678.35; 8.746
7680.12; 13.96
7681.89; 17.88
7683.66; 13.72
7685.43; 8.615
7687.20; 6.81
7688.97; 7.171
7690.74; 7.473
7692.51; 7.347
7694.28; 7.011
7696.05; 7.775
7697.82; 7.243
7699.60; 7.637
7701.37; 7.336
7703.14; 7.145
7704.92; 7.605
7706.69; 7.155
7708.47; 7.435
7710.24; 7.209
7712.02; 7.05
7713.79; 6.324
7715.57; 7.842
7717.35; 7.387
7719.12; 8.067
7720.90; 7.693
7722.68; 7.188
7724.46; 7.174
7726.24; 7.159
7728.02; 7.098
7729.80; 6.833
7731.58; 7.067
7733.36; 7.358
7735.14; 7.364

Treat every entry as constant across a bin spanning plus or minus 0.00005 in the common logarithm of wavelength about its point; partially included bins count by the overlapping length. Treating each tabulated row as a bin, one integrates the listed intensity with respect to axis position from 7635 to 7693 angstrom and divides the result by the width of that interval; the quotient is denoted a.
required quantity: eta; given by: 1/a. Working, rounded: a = 9.3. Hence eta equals 0.108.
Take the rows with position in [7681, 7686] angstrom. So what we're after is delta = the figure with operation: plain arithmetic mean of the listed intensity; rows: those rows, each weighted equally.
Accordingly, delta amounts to 13.4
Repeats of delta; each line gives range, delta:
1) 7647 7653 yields 7.4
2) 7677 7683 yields 13.5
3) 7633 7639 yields 7.7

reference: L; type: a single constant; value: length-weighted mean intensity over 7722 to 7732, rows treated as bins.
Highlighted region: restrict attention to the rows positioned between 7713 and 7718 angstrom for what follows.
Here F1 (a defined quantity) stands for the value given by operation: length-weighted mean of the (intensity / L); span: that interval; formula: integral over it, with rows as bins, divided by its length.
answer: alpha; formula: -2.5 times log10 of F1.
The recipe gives -0.015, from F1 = 1.01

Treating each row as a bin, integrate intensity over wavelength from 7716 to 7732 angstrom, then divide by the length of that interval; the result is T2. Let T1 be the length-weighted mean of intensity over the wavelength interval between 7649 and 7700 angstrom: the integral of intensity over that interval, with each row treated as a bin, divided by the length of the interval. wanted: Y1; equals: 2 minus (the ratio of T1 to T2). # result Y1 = 0.69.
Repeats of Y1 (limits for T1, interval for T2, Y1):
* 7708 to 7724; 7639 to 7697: 1.21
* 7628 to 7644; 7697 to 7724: 0.97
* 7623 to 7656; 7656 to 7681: 1.29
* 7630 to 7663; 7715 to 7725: 0.99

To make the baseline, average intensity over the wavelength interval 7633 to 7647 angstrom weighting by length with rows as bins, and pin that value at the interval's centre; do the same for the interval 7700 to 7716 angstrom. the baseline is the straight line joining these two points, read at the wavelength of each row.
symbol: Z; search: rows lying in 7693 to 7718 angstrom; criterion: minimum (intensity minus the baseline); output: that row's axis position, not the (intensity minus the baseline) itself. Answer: 7713.79 angstrom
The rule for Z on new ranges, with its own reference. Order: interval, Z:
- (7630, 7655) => 7641.31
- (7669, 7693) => 7687.20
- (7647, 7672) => 7648.35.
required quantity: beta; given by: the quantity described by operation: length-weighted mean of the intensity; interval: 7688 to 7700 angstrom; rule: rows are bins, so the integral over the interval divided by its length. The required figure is 7.4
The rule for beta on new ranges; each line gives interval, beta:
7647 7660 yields 7.5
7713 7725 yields 7.4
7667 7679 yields 8.8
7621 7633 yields 7.5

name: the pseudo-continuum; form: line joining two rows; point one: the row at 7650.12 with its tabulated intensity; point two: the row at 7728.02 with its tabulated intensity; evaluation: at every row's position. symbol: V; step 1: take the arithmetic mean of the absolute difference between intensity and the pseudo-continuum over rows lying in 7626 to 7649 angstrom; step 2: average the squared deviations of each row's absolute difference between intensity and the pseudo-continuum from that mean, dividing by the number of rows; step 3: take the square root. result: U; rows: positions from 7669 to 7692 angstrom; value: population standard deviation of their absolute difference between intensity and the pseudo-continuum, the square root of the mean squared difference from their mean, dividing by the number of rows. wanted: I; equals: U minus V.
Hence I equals 3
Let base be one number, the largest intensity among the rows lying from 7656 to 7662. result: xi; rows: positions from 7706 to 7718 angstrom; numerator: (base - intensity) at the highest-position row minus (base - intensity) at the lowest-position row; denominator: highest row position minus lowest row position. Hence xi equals -0.02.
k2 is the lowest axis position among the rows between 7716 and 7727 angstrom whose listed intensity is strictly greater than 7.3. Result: 7717.35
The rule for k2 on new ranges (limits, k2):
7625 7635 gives 7629.01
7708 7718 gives 7708.47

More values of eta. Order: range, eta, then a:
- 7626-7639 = 0.130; 7.7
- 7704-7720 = 0.136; 7.3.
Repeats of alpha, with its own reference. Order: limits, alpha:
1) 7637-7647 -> -0.022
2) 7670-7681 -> -0.247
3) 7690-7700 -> -0.048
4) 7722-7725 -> -0.014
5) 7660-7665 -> -0.558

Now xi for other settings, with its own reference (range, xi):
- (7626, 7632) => -0.19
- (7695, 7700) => 0.04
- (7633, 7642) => 0.19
